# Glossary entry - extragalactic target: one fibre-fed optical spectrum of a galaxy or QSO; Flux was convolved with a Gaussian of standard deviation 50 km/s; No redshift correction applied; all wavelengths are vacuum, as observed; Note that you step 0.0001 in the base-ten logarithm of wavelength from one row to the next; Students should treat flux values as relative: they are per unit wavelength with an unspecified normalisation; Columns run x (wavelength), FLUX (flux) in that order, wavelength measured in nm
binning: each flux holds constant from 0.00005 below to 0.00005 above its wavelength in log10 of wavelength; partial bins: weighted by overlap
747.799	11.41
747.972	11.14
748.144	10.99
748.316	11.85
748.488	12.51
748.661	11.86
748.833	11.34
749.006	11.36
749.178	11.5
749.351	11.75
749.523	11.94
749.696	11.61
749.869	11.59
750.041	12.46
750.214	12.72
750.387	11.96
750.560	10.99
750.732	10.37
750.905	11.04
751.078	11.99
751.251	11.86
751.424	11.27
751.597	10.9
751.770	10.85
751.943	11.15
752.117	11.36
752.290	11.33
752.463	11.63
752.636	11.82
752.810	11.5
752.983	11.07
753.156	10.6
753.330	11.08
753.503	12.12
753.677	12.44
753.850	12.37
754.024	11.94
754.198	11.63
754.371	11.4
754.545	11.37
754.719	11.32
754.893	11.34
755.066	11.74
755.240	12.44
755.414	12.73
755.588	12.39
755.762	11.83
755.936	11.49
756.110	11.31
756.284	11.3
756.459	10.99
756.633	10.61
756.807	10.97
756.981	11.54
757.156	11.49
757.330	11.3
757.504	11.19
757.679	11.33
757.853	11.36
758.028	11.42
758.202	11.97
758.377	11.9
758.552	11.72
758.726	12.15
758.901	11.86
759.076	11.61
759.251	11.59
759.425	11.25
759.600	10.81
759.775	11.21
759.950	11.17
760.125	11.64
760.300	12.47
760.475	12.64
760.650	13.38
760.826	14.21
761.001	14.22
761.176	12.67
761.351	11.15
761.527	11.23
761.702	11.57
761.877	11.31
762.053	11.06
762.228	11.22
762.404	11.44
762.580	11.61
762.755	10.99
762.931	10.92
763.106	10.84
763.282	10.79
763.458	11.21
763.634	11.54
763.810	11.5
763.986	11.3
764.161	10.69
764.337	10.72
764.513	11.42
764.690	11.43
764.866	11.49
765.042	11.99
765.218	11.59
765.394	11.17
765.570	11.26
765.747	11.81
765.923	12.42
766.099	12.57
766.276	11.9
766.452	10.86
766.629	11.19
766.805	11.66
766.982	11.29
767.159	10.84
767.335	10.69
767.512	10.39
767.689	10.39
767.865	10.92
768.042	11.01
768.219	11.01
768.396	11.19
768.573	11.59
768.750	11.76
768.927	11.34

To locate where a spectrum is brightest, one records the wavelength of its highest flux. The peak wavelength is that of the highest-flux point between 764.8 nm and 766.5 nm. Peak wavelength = 766.099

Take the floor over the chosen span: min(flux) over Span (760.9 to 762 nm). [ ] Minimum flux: 11.15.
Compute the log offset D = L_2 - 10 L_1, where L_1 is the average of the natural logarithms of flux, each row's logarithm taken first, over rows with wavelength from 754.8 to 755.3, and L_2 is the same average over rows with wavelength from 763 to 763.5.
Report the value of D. -22.31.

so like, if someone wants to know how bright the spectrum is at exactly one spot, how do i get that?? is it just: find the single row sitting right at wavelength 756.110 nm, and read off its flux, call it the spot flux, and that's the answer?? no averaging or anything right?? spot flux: 11.31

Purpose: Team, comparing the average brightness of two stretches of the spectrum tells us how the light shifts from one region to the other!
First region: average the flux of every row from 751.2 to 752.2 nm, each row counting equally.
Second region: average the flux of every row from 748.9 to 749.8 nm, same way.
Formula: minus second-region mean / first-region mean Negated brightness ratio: -1.04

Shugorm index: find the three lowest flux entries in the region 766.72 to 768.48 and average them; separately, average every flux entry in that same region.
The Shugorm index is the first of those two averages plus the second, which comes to 21.4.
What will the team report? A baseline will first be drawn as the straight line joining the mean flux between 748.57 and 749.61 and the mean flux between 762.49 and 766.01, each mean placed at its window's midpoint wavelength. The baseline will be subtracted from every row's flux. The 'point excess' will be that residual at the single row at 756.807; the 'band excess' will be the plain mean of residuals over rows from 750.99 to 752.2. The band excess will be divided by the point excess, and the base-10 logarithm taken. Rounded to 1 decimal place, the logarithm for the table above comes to -0.3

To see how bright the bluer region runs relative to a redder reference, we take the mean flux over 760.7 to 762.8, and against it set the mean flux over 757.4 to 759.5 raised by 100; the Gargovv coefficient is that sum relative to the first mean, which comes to 9.4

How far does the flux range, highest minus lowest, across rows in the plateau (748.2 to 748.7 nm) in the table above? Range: 0.66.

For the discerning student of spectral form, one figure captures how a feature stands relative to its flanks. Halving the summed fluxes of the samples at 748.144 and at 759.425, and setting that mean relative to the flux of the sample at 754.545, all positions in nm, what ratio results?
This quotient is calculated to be 0.978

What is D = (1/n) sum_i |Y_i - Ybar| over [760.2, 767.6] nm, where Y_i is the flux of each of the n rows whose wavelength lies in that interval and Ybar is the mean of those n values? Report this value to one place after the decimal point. 0.6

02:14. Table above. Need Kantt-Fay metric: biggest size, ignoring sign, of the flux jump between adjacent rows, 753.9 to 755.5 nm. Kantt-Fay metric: 0.70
